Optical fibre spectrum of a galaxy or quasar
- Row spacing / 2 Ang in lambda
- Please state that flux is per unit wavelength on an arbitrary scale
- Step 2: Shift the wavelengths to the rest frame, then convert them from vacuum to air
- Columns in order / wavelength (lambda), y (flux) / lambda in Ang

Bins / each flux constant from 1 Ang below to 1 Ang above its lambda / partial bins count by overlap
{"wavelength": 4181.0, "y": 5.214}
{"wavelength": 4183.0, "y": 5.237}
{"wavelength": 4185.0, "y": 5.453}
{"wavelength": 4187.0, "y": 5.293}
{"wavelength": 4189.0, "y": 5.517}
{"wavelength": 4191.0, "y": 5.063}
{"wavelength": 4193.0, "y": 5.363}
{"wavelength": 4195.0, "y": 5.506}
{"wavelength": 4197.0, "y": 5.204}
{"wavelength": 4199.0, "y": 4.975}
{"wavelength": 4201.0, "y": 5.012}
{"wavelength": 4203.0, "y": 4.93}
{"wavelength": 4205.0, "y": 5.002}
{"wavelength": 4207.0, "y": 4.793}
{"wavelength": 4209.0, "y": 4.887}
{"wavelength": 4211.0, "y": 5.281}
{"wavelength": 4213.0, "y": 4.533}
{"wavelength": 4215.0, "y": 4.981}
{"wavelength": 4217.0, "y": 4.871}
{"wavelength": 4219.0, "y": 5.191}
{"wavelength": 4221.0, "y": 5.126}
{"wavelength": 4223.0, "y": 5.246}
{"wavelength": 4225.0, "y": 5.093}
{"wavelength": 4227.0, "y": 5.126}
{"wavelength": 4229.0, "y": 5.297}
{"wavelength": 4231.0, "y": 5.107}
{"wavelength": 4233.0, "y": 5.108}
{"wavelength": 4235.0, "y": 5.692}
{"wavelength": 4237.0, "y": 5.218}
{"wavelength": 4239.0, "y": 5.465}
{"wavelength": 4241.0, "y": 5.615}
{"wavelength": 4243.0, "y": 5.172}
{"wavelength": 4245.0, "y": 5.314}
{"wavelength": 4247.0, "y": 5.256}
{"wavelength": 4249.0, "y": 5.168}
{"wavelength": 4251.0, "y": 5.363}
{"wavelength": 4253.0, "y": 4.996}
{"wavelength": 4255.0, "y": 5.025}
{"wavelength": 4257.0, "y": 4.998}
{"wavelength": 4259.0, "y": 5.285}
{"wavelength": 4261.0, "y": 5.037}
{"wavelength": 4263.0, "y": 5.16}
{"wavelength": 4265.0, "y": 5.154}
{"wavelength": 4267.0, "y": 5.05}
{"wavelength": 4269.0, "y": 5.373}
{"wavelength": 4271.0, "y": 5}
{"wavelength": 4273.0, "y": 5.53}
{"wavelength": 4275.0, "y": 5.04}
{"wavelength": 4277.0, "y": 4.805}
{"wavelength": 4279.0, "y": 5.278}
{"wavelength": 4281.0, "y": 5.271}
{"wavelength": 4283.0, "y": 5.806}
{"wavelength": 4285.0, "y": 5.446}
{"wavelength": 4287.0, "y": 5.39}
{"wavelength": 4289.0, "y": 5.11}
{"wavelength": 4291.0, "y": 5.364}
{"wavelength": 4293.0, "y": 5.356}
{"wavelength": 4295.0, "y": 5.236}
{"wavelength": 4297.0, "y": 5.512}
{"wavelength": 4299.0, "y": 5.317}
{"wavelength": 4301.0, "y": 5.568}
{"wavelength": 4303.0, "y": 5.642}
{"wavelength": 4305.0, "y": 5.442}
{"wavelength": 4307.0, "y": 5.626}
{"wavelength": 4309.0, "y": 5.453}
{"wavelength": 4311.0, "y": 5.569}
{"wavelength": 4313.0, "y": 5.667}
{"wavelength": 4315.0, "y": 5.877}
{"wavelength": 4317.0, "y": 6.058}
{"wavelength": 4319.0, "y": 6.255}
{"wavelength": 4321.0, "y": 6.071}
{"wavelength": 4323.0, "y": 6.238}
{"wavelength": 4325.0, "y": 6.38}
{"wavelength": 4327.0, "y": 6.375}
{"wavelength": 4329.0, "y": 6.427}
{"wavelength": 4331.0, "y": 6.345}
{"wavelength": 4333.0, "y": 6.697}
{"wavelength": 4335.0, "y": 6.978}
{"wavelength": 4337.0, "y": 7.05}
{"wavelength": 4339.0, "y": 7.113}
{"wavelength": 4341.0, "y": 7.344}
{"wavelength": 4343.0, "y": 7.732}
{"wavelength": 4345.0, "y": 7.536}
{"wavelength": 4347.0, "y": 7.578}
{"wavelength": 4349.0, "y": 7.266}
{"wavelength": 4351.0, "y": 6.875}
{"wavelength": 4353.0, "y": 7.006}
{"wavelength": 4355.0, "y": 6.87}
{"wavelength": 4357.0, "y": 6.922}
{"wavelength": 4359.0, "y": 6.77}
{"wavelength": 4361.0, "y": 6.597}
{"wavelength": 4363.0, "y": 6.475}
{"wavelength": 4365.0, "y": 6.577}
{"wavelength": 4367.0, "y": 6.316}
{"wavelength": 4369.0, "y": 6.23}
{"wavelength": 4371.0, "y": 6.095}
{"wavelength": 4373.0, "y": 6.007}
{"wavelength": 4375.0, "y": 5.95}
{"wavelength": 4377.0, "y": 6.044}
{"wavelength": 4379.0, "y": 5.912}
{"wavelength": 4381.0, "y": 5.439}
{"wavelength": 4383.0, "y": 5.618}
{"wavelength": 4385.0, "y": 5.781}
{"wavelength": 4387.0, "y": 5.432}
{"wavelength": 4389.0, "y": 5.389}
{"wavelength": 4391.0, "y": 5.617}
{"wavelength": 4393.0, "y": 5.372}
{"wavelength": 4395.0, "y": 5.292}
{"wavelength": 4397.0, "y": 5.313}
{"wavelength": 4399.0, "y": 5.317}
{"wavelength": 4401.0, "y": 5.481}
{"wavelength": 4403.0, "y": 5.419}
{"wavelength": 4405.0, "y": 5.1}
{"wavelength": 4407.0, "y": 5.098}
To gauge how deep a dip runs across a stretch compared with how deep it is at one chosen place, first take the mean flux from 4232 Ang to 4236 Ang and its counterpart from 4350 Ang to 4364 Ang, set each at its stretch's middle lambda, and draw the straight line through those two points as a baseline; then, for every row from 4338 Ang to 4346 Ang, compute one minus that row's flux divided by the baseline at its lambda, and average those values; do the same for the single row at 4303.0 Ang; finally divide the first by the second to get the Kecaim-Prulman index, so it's -1.41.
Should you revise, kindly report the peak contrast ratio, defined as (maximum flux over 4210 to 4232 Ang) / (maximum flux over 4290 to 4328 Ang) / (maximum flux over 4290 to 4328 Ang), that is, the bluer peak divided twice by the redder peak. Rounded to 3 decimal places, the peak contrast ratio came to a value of 0.130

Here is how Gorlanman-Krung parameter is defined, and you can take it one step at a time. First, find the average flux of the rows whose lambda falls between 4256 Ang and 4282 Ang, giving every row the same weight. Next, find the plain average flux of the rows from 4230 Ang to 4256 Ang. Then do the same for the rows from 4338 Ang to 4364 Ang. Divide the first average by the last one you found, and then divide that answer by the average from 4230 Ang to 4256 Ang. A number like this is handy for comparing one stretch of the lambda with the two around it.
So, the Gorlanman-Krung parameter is 0.138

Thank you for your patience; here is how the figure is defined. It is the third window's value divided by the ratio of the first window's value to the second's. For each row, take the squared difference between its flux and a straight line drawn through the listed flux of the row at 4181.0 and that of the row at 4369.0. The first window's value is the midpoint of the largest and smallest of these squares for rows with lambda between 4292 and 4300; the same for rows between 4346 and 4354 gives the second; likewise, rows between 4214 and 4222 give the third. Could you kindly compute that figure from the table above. 1.00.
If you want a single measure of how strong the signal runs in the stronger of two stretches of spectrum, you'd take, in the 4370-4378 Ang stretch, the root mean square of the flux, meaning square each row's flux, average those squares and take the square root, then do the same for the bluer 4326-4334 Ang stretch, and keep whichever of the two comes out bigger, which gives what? 6.5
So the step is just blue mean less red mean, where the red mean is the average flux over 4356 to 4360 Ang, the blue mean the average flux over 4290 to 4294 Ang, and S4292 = -1.5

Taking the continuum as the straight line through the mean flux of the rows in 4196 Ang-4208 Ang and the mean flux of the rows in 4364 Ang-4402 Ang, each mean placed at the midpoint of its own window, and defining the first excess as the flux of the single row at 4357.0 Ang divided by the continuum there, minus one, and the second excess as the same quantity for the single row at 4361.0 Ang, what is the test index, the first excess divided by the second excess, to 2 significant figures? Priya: 1.4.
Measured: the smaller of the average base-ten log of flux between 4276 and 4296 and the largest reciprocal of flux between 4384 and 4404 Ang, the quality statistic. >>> 0.189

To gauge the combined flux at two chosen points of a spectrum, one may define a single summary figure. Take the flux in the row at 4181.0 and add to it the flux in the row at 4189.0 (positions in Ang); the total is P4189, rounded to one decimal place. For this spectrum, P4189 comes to 10.7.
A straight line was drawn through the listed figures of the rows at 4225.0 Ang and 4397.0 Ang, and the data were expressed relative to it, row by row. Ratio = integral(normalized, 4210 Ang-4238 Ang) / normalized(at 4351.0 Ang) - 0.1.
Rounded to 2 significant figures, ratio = 21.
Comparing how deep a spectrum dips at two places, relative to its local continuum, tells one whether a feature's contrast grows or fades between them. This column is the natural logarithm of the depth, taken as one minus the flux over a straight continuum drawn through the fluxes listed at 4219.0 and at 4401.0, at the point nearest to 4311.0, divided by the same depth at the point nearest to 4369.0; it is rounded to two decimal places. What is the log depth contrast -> -1.22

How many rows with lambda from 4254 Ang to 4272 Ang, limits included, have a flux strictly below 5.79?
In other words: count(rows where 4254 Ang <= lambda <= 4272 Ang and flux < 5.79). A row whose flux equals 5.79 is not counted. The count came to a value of 9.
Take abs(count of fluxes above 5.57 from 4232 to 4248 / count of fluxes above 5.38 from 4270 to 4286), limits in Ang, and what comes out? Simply 0.67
